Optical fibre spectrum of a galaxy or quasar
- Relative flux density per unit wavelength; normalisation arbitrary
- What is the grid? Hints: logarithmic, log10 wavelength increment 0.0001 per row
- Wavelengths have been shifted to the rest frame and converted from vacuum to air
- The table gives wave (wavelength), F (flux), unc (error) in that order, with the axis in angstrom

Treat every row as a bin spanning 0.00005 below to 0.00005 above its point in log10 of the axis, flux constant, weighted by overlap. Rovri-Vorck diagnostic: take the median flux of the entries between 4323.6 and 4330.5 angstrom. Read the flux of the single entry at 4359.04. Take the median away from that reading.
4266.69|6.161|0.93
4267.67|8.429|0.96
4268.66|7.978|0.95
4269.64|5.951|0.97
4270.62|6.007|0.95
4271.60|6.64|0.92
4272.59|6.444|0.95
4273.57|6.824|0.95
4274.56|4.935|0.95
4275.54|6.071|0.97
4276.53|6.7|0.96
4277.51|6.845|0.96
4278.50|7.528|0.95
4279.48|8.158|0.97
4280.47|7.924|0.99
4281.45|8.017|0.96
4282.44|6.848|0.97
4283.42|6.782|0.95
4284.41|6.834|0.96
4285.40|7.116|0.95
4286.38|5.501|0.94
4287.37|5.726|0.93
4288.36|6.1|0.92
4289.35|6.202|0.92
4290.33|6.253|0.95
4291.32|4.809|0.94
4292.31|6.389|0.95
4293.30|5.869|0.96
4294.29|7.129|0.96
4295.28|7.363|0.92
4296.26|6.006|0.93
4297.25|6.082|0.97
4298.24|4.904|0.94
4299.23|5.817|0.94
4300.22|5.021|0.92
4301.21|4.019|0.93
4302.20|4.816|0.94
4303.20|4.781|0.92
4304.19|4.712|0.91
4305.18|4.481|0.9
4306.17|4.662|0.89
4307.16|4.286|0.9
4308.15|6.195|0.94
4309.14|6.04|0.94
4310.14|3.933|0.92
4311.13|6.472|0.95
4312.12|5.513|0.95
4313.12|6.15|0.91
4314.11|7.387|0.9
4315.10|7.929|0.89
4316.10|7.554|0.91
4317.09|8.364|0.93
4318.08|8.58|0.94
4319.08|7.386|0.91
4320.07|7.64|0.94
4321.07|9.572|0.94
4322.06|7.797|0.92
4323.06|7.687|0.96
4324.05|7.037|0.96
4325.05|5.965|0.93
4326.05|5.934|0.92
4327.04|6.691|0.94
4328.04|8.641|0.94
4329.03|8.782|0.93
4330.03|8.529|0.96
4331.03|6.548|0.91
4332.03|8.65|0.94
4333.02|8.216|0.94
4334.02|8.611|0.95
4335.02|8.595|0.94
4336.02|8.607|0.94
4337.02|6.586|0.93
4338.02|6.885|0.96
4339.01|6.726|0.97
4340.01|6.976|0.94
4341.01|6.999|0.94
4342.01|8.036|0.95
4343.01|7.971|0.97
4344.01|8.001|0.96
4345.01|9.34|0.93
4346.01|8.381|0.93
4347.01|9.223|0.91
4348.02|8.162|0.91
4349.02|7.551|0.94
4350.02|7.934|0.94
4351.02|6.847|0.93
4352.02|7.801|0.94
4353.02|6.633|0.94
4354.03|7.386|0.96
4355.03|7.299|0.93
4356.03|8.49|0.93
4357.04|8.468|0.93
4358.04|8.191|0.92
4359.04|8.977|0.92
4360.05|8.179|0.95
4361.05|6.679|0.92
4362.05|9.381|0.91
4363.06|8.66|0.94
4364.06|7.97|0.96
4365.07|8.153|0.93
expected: 1.9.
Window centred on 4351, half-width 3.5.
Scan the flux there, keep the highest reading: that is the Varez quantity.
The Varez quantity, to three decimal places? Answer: 8.162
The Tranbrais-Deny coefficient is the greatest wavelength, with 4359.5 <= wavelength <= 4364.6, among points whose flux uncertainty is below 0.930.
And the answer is 4362.05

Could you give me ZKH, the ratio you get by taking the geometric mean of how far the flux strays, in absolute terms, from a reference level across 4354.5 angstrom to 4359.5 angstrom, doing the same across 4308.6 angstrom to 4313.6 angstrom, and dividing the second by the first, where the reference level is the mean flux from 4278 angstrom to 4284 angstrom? 2.4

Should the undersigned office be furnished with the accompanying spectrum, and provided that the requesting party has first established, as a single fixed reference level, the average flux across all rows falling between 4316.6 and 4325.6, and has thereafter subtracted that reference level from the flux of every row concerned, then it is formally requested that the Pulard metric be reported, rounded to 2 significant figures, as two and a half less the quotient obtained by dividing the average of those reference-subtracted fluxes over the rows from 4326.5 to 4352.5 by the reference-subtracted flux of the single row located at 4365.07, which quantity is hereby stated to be 2.2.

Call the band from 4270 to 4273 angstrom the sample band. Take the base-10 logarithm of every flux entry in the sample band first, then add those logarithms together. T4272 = 2.41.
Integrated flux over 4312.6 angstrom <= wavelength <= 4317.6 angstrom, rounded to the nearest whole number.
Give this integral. 37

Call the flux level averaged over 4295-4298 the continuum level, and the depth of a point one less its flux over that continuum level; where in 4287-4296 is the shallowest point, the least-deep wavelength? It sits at 4295.28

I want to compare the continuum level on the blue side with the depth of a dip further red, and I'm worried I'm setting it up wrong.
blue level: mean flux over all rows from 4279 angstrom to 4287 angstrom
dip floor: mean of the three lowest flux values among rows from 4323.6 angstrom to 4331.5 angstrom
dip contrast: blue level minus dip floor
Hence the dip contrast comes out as 1.0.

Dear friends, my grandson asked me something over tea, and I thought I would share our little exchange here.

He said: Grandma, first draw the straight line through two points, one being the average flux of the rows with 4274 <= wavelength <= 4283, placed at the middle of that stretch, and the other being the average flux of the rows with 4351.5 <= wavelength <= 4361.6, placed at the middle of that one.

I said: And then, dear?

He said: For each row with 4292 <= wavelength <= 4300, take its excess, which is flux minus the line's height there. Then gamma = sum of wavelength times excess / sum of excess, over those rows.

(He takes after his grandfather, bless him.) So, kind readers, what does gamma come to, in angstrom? 4296.7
